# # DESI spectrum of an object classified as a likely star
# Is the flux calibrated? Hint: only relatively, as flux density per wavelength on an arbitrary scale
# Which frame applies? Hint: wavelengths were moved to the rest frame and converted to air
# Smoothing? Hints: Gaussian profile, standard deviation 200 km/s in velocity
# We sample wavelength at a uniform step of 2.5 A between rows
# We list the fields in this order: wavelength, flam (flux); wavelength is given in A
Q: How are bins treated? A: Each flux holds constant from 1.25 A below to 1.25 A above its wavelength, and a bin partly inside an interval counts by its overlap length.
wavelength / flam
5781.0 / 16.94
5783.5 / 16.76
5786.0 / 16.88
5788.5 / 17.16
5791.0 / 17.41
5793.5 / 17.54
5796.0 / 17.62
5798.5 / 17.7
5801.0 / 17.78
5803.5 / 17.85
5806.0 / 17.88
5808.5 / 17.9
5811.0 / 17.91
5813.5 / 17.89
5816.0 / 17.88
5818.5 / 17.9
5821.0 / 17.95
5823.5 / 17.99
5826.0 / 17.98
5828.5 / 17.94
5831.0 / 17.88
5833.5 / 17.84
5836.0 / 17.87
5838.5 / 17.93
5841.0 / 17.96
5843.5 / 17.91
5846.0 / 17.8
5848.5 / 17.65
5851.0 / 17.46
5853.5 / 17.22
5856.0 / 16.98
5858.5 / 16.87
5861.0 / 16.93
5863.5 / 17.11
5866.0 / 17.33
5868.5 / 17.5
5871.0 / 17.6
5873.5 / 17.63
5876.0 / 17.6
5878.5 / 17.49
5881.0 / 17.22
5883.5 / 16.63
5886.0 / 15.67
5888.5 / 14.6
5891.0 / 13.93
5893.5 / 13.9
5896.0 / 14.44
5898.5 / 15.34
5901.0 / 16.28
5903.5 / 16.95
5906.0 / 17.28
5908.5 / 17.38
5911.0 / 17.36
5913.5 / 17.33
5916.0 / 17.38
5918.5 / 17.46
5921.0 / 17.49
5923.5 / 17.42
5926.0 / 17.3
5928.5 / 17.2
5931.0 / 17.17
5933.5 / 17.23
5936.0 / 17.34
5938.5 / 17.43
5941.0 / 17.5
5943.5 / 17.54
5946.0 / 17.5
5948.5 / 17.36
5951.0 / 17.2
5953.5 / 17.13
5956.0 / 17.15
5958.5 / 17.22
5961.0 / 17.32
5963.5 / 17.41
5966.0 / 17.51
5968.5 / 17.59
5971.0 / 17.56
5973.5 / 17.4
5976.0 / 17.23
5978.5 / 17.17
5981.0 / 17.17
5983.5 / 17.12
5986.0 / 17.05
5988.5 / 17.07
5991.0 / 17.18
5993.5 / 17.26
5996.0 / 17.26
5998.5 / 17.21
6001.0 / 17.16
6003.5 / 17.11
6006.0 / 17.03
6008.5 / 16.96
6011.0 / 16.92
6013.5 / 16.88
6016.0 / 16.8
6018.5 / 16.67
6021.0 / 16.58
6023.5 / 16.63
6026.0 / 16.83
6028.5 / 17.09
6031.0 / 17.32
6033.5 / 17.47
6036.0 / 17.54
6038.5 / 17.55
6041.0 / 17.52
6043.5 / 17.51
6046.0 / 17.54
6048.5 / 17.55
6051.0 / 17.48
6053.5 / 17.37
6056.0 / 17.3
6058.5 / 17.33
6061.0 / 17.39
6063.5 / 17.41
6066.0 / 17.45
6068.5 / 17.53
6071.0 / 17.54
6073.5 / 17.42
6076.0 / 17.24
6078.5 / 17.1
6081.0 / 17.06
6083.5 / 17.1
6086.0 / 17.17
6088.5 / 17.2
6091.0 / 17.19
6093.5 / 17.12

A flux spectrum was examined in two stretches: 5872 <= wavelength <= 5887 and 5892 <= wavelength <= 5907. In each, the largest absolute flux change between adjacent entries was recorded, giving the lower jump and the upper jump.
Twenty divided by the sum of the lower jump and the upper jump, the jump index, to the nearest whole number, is 11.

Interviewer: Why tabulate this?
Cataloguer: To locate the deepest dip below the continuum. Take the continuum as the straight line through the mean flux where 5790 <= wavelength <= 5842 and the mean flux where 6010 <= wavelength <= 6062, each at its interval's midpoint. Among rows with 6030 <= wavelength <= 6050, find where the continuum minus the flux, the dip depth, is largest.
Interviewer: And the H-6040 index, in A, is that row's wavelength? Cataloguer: 6031.0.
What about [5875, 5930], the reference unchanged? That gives 5893.5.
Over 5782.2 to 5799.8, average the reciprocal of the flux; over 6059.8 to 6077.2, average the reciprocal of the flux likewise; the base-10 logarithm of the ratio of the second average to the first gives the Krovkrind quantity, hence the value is -0.0034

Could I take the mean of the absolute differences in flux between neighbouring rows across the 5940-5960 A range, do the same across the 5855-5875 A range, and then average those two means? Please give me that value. 0.101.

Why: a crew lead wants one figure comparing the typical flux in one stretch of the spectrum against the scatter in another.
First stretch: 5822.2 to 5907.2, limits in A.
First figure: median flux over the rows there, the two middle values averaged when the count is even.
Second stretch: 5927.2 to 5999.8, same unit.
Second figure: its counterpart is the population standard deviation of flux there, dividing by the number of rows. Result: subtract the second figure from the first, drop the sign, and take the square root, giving 4.15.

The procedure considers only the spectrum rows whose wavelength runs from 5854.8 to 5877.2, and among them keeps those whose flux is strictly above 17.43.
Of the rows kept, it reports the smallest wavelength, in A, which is 5868.5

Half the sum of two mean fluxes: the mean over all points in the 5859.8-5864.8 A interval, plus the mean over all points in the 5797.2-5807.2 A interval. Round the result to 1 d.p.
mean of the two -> 17.4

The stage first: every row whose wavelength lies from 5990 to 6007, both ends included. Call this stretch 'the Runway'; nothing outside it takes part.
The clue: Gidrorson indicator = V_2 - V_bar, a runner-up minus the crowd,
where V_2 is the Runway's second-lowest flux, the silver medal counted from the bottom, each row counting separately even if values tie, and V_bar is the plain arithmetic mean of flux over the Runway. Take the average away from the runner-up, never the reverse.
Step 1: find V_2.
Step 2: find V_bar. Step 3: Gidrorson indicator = -0.06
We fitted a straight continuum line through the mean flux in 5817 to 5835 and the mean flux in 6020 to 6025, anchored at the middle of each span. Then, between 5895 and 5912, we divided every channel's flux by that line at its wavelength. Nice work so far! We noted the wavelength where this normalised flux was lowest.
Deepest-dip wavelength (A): 5896.0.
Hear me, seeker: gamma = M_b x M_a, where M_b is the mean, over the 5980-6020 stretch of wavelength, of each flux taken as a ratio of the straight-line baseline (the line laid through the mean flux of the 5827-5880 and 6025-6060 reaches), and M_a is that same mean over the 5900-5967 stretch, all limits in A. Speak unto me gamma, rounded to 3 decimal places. 0.968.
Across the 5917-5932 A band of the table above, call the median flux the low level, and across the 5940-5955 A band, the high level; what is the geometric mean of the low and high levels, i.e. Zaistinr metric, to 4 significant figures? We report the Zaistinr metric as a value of 17.39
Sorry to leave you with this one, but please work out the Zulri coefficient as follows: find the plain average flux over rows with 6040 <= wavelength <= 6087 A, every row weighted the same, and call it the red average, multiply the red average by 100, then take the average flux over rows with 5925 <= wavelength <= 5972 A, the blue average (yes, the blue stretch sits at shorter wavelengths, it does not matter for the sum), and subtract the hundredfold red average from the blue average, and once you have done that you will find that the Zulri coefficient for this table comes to -1720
